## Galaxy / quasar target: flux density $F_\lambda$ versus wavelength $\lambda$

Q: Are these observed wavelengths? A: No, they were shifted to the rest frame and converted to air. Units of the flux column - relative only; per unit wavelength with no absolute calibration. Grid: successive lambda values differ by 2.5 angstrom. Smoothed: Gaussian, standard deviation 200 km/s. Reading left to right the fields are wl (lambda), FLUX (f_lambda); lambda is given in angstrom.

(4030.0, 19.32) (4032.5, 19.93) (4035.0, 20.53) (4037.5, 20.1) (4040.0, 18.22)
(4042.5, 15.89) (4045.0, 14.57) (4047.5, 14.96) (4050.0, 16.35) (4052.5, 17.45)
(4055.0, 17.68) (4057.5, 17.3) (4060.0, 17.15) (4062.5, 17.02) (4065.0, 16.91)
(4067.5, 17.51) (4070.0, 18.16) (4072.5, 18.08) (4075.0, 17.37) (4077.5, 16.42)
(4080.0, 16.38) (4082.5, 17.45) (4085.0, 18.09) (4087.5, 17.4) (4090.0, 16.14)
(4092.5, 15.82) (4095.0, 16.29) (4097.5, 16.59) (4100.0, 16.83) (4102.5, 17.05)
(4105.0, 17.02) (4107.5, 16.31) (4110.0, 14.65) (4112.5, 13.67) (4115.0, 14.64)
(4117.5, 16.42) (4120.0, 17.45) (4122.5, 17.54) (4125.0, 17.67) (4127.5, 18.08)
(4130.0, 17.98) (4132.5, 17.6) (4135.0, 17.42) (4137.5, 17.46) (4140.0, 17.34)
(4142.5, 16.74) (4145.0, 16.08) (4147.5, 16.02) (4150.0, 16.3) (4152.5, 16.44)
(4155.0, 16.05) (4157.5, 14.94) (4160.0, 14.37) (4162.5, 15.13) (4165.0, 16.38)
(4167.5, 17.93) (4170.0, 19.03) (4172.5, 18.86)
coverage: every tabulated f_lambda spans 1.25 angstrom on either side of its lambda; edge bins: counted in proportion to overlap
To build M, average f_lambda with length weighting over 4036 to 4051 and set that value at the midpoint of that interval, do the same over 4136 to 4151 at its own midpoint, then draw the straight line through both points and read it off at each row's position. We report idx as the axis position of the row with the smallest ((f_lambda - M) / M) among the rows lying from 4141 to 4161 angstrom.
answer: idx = 4160.0 angstrom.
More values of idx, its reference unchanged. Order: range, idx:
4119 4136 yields 4135.0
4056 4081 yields 4080.0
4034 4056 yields 4045.0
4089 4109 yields 4092.5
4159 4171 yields 4160.0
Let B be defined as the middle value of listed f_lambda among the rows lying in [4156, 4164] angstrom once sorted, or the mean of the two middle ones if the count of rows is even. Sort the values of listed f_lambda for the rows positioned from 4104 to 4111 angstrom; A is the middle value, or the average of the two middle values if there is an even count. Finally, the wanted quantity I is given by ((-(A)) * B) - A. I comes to -260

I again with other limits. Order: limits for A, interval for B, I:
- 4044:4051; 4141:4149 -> -256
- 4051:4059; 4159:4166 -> -281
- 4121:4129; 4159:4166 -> -285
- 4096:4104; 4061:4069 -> -303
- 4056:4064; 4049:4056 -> -316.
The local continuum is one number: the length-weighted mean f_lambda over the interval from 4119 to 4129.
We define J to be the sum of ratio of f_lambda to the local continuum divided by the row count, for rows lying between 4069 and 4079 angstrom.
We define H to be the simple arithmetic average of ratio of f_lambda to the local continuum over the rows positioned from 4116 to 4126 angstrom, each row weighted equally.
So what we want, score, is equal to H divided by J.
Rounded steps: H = 0.98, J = 0.99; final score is 0.99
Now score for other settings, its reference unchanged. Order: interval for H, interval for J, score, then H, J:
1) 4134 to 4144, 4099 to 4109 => 1.03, 0.97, 0.95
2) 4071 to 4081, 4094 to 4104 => 1.02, 0.96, 0.94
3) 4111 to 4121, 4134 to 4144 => 0.90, 0.88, 0.97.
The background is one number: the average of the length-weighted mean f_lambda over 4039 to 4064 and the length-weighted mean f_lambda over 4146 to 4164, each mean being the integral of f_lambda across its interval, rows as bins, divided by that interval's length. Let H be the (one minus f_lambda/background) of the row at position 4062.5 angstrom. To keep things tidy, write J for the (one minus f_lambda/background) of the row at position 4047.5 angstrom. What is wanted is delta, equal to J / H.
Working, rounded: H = -0.05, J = 0.07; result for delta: -1.3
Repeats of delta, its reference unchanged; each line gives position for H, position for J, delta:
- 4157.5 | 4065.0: -0.6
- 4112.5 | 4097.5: -0.2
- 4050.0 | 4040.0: 9.7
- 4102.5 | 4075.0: 1.3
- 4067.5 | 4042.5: -0.2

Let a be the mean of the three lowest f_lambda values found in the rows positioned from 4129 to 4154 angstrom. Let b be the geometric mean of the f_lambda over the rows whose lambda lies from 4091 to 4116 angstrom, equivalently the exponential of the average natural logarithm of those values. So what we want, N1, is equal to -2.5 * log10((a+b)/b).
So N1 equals -0.762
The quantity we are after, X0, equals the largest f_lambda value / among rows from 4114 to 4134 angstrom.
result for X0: 18.08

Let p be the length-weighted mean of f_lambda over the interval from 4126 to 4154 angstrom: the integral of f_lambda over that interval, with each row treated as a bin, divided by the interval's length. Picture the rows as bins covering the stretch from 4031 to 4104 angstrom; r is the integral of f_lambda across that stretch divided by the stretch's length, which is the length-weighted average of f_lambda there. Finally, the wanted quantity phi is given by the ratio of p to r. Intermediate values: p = 17.04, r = 17.2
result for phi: 0.99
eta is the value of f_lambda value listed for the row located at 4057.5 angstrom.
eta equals 17.3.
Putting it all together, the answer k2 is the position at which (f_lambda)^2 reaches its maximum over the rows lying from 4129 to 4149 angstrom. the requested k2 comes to 4130.0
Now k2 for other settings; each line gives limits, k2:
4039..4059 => 4040.0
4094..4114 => 4102.5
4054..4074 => 4070.0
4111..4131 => 4127.5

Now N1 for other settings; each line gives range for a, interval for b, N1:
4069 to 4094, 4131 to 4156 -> -0.732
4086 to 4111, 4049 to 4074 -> -0.694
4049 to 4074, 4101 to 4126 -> -0.772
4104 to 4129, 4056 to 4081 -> -0.657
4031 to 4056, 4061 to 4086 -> -0.682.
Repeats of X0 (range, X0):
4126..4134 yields 18.08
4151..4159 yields 16.44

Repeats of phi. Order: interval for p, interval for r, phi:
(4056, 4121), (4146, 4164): 1.07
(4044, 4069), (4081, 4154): 1.00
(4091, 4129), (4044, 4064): 0.99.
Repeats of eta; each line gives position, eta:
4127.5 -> 18.08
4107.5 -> 16.31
